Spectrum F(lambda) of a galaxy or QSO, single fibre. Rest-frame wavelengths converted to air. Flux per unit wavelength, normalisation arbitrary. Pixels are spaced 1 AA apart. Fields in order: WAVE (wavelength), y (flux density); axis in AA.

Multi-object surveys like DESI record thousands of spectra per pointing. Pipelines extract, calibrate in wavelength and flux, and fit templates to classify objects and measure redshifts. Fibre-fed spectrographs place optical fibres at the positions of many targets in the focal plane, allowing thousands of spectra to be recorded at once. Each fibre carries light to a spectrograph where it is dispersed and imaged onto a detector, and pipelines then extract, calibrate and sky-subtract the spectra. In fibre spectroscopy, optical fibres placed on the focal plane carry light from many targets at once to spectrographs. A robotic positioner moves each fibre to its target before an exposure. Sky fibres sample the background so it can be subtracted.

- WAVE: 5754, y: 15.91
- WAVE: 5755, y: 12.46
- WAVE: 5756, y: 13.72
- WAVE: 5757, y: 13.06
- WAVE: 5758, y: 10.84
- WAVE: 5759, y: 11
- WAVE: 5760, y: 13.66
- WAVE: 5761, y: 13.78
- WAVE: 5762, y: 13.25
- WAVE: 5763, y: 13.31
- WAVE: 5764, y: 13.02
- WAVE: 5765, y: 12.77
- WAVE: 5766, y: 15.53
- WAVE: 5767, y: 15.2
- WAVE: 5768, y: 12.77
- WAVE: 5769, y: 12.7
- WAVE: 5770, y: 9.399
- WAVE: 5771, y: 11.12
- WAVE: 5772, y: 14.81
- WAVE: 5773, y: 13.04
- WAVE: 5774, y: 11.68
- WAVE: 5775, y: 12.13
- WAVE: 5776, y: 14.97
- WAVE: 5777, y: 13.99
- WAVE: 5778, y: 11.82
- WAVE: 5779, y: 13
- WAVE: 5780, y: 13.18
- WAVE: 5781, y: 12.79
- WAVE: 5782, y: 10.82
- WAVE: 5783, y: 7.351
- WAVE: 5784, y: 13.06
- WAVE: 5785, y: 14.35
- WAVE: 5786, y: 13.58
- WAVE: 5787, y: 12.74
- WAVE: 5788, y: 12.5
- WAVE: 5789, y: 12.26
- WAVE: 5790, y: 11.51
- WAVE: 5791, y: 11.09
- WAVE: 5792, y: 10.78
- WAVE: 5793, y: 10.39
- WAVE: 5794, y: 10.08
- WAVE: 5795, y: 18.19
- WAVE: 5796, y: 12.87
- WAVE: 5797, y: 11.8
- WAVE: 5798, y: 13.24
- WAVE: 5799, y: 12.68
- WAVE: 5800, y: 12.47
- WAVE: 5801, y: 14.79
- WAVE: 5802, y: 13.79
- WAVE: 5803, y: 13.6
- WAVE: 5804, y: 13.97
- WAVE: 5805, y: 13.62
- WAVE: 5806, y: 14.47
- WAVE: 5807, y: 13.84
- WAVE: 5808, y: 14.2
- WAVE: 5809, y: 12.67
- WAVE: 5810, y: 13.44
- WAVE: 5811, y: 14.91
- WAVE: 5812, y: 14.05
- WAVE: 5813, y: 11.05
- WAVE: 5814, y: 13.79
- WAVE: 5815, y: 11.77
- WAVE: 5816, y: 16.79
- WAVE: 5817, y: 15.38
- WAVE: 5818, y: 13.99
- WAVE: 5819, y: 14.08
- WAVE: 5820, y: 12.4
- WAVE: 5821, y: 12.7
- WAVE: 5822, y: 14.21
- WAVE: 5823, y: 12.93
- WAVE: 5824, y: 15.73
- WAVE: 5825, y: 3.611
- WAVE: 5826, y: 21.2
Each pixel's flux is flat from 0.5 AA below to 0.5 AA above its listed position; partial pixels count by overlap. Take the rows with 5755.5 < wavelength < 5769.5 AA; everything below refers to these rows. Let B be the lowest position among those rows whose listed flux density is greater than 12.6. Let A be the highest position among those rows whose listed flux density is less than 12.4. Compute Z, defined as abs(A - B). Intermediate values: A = 5759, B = 5756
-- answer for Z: 3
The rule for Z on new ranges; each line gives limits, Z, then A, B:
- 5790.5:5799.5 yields 2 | 5797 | 5795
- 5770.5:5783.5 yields 11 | 5783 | 5772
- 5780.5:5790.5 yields 9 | 5790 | 5781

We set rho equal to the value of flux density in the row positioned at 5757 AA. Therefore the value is 13.06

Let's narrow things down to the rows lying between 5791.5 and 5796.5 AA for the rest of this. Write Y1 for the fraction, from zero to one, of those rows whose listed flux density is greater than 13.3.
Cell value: 0.20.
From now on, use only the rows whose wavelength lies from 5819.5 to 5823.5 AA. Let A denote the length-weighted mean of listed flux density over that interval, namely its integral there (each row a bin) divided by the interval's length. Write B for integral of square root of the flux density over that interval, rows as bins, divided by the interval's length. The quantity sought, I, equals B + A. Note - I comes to 16.7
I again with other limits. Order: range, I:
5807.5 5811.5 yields 17.5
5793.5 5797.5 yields 16.9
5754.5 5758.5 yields 16.1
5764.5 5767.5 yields 18.3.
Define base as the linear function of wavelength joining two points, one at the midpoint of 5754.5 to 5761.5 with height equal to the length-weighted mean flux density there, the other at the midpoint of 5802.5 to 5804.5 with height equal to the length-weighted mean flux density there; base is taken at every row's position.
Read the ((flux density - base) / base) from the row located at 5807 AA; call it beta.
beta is 0.00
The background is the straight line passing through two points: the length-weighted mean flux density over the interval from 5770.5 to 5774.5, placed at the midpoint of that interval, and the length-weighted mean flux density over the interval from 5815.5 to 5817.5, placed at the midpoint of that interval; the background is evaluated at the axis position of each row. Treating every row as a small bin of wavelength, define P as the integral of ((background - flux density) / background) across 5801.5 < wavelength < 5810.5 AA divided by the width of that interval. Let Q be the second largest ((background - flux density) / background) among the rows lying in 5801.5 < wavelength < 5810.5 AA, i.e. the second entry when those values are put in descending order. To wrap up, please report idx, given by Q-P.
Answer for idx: 0.037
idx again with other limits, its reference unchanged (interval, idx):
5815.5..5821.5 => 0.104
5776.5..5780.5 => 0.003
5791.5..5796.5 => 0.140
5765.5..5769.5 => 0.108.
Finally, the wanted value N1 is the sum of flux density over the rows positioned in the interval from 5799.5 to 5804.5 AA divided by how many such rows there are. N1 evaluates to 13.7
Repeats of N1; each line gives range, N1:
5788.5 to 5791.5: 11.6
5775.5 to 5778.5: 13.6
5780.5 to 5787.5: 12.1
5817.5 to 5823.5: 13.4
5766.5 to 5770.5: 12.5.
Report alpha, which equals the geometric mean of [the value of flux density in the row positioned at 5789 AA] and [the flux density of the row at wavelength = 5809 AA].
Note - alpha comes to 12.5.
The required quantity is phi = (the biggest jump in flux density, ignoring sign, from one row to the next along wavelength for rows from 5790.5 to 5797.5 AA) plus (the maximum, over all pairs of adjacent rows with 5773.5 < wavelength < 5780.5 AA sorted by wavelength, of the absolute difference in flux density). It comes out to 11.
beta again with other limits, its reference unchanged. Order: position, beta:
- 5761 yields 0.08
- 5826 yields 0.48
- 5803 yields -0.01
